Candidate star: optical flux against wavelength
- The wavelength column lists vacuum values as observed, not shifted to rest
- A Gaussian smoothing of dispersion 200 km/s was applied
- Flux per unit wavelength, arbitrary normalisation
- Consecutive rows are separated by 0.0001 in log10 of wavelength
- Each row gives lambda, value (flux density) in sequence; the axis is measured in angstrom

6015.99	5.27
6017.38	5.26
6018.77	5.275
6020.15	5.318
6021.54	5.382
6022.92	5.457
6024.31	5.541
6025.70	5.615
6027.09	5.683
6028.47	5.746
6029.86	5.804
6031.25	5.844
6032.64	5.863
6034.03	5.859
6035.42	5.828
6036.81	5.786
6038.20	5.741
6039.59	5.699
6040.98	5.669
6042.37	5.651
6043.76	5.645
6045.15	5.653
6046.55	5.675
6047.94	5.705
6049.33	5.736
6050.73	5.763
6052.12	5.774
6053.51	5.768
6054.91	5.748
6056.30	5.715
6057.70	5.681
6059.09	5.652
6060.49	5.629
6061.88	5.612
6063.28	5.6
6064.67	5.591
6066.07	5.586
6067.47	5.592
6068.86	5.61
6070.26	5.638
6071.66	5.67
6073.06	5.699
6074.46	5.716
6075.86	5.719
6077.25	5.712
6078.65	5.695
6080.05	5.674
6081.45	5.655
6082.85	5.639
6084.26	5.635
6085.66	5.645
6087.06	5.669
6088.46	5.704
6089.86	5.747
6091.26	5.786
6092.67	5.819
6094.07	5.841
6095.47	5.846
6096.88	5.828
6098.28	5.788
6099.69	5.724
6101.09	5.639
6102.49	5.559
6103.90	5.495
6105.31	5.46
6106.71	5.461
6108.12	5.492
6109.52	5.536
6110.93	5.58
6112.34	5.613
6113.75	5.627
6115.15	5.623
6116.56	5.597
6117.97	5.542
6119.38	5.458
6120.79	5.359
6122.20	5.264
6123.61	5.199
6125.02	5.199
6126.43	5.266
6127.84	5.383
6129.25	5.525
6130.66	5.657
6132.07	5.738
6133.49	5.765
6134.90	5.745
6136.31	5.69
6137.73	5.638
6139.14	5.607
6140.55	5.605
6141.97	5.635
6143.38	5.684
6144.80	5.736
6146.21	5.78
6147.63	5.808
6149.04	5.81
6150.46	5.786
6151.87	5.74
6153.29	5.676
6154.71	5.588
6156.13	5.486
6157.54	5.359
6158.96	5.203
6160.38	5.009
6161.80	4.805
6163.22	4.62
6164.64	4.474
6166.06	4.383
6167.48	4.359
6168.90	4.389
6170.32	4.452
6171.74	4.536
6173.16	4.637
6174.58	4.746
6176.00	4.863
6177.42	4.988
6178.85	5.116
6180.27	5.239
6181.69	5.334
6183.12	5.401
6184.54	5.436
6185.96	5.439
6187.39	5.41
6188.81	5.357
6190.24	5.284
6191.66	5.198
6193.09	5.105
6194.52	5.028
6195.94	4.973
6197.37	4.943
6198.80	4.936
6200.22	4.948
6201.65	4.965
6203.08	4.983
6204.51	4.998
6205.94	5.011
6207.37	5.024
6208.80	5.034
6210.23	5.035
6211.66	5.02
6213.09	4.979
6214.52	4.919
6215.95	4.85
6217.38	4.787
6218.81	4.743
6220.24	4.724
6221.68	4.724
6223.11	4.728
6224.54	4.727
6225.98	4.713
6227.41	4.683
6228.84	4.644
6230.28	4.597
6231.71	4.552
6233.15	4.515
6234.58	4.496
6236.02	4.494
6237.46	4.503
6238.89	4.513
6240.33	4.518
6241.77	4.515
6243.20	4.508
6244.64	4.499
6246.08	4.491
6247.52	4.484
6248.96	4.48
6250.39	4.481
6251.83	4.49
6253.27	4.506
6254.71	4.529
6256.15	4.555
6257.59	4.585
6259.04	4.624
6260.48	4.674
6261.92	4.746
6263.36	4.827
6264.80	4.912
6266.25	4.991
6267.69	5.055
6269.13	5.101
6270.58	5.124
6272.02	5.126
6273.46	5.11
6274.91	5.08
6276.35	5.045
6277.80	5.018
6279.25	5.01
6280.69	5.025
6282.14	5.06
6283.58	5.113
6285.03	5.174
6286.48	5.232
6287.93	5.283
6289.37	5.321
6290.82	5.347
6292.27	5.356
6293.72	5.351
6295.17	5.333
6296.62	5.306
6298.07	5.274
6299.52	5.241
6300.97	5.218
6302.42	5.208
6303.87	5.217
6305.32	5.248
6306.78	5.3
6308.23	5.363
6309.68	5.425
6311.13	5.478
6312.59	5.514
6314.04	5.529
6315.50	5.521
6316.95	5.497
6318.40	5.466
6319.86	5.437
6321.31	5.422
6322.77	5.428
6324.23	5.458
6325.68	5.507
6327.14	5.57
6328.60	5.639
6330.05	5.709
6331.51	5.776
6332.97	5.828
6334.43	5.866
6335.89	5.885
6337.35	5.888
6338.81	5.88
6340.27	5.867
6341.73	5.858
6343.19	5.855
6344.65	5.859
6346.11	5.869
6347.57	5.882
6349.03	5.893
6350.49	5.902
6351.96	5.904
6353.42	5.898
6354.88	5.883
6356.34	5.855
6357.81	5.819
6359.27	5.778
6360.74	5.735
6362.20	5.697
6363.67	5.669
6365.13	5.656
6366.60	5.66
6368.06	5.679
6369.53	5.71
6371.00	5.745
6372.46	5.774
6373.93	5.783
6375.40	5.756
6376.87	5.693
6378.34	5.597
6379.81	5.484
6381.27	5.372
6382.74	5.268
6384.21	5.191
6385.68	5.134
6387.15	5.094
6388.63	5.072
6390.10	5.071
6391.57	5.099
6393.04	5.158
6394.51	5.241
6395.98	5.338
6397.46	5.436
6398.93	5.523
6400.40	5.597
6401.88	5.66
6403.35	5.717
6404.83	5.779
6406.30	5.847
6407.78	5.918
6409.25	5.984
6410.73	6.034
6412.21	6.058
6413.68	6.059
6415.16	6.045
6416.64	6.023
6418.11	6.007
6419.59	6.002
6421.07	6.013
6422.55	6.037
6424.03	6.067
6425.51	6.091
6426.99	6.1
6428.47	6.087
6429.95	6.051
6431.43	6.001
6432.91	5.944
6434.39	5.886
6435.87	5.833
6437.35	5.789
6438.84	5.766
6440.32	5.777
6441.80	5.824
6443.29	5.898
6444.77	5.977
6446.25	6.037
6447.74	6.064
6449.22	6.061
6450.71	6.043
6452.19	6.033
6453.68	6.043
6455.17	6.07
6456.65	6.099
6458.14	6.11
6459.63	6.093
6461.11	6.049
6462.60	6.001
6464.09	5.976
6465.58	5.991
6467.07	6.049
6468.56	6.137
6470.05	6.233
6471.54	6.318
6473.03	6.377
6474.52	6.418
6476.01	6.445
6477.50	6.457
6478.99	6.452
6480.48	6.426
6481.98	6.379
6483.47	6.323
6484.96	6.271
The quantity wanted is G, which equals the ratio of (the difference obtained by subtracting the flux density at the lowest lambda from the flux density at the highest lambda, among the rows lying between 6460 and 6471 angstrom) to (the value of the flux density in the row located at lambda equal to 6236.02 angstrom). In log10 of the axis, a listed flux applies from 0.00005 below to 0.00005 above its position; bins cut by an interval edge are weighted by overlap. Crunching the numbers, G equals 0.041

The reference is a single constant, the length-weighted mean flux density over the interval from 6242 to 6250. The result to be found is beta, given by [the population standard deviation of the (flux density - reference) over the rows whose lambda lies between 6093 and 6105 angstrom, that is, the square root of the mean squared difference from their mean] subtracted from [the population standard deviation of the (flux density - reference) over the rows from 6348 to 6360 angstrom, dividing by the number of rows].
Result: -0.08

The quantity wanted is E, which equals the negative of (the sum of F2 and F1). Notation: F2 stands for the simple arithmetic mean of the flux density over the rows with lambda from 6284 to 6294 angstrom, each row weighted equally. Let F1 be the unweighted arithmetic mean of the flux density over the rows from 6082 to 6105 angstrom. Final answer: -11.0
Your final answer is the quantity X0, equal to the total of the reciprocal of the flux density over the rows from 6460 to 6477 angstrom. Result 1.78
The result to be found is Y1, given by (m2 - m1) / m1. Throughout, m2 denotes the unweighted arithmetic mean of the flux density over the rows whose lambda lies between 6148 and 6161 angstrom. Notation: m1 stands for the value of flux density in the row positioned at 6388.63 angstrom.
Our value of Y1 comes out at 0.09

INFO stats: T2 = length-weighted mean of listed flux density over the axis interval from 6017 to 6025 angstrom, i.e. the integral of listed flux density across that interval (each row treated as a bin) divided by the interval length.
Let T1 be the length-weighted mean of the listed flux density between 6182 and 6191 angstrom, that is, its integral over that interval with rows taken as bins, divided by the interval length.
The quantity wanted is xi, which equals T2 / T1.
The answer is 1.00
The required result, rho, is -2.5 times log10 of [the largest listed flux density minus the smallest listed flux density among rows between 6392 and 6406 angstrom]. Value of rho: 0.5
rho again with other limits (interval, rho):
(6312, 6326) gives 2.4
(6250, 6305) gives 0.1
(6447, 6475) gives 0.9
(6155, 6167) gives -0.1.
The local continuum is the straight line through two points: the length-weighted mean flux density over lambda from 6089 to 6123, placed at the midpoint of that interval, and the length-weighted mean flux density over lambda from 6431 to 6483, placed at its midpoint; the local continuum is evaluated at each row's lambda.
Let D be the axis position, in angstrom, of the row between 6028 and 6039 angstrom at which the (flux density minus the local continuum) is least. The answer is 6038.20 angstrom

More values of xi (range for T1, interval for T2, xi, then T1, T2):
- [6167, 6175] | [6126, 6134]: 1.23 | 4.52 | 5.6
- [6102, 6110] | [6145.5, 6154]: 1.05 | 5.50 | 5.8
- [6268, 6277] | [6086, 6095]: 1.13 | 5.10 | 5.8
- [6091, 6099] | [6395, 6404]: 0.95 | 5.81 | 5.5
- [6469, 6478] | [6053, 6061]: 0.89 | 6.37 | 5.7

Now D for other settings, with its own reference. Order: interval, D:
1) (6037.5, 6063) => 6061.88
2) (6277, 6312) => 6279.25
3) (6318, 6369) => 6321.31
